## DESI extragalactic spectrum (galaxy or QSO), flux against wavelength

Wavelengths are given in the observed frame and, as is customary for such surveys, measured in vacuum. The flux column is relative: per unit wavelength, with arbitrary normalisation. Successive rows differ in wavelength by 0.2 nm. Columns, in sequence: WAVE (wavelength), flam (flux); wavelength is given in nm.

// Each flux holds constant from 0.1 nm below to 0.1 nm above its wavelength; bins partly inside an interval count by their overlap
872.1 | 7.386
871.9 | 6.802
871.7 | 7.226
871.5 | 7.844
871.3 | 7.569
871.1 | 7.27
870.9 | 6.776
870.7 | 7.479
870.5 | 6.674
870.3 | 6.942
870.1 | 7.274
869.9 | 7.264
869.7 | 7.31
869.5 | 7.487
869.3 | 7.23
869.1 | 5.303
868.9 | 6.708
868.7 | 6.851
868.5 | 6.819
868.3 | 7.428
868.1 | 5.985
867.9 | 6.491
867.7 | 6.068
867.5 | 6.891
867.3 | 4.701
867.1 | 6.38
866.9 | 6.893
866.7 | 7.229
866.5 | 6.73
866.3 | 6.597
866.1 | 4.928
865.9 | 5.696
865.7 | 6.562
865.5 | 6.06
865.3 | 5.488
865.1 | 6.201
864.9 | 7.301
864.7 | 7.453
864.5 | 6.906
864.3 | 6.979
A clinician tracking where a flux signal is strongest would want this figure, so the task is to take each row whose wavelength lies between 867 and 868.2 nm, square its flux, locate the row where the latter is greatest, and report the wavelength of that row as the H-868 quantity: 867.5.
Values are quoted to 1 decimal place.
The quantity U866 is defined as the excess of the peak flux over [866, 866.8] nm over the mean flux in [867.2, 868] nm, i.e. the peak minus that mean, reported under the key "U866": 1.2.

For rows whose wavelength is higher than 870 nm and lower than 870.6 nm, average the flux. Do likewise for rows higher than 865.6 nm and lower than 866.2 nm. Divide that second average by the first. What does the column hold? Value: 0.82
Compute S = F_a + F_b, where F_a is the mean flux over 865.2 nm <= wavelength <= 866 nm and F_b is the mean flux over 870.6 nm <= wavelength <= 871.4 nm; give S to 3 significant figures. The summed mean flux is 13.2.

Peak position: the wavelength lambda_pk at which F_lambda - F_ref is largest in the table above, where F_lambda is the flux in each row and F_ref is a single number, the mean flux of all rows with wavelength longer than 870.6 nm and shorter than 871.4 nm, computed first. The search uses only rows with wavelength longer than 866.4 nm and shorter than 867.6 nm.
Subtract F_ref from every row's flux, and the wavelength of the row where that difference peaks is 866.7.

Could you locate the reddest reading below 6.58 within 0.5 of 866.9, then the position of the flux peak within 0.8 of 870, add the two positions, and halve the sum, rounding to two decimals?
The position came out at 868.40 nm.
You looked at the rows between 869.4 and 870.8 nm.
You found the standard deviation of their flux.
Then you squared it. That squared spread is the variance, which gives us 0.1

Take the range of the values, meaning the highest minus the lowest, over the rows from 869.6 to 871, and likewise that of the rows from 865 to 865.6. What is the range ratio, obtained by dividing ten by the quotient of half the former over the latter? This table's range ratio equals 18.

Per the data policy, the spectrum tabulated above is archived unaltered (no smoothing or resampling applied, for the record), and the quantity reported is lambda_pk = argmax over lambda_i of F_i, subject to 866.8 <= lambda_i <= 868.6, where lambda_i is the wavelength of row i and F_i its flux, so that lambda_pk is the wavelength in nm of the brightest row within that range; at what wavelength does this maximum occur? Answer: 868.3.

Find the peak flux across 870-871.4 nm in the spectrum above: 7.569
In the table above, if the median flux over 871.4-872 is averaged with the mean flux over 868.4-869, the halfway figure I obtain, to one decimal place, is 7.0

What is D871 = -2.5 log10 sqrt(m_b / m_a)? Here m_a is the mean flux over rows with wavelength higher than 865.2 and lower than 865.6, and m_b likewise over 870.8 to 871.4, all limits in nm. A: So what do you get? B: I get -0.12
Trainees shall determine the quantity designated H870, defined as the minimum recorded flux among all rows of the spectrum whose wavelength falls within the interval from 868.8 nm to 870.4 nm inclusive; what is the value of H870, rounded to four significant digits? 5.303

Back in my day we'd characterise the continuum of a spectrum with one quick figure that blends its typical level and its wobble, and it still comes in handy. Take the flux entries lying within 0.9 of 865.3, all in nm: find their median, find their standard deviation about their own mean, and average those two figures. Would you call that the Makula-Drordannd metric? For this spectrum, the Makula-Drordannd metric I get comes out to 3.5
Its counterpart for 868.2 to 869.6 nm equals 3.8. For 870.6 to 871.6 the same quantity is 3.9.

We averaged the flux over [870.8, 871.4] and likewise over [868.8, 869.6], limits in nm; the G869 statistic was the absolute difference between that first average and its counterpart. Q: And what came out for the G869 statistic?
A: 0.52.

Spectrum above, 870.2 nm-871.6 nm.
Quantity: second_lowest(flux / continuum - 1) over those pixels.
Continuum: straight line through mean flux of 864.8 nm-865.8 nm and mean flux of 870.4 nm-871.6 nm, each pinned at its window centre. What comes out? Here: -0.066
